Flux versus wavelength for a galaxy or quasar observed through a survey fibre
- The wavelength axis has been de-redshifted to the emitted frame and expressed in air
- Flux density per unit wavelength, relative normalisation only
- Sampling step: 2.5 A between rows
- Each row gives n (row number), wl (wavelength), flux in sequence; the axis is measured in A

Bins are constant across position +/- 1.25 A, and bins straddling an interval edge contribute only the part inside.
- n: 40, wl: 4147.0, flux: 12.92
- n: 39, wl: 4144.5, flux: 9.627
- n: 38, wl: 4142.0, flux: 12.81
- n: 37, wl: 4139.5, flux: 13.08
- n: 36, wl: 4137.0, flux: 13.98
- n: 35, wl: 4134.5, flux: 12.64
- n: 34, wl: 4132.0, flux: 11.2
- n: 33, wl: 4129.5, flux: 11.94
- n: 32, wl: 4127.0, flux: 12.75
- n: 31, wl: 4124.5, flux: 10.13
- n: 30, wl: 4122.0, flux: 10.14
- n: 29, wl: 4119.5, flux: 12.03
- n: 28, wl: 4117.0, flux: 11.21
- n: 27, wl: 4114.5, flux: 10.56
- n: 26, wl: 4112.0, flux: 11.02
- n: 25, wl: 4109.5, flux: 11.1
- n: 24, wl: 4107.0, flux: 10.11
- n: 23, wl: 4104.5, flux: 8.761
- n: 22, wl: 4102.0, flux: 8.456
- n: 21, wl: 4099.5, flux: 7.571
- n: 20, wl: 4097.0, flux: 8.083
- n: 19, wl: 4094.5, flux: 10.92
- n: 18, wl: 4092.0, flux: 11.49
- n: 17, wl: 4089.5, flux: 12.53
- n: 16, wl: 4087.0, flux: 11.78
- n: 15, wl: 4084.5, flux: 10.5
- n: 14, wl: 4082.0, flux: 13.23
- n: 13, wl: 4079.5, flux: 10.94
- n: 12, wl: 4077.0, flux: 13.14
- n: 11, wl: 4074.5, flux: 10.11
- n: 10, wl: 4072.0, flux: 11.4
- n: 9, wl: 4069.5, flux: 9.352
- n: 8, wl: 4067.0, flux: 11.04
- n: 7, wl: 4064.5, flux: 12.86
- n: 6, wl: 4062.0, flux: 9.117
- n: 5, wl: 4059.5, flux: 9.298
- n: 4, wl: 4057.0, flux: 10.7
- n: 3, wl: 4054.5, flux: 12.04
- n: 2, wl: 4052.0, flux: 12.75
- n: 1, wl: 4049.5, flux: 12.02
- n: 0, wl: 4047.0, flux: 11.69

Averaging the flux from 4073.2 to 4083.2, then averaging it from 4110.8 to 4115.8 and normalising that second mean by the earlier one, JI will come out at 0.91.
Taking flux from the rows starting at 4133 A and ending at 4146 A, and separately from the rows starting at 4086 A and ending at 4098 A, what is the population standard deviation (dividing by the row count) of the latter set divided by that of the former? 1.0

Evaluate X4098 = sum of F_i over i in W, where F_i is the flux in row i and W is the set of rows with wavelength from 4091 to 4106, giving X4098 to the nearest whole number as 55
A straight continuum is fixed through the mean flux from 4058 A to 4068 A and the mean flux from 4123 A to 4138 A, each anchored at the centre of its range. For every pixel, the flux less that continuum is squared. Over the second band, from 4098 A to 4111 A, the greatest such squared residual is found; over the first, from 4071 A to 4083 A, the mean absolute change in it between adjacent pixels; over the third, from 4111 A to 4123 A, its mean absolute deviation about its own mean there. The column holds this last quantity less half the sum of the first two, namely -8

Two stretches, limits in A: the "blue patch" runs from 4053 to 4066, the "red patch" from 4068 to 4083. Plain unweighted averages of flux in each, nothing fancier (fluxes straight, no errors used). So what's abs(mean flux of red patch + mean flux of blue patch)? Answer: 22.2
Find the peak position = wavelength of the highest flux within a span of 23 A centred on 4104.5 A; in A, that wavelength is 4109.5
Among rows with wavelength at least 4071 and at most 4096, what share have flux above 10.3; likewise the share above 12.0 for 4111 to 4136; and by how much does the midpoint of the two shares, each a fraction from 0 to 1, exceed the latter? 0.30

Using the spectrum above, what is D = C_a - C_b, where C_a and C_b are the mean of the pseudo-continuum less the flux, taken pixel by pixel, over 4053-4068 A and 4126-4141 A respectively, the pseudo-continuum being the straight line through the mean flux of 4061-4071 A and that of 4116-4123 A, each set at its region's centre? 1.0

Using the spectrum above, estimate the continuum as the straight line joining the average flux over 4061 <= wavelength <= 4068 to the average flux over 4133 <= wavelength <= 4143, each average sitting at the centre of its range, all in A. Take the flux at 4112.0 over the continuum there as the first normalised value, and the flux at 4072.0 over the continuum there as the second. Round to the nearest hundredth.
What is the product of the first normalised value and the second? 0.90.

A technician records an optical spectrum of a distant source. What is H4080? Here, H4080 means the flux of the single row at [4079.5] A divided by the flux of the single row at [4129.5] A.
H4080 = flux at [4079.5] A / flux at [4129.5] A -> 0.92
